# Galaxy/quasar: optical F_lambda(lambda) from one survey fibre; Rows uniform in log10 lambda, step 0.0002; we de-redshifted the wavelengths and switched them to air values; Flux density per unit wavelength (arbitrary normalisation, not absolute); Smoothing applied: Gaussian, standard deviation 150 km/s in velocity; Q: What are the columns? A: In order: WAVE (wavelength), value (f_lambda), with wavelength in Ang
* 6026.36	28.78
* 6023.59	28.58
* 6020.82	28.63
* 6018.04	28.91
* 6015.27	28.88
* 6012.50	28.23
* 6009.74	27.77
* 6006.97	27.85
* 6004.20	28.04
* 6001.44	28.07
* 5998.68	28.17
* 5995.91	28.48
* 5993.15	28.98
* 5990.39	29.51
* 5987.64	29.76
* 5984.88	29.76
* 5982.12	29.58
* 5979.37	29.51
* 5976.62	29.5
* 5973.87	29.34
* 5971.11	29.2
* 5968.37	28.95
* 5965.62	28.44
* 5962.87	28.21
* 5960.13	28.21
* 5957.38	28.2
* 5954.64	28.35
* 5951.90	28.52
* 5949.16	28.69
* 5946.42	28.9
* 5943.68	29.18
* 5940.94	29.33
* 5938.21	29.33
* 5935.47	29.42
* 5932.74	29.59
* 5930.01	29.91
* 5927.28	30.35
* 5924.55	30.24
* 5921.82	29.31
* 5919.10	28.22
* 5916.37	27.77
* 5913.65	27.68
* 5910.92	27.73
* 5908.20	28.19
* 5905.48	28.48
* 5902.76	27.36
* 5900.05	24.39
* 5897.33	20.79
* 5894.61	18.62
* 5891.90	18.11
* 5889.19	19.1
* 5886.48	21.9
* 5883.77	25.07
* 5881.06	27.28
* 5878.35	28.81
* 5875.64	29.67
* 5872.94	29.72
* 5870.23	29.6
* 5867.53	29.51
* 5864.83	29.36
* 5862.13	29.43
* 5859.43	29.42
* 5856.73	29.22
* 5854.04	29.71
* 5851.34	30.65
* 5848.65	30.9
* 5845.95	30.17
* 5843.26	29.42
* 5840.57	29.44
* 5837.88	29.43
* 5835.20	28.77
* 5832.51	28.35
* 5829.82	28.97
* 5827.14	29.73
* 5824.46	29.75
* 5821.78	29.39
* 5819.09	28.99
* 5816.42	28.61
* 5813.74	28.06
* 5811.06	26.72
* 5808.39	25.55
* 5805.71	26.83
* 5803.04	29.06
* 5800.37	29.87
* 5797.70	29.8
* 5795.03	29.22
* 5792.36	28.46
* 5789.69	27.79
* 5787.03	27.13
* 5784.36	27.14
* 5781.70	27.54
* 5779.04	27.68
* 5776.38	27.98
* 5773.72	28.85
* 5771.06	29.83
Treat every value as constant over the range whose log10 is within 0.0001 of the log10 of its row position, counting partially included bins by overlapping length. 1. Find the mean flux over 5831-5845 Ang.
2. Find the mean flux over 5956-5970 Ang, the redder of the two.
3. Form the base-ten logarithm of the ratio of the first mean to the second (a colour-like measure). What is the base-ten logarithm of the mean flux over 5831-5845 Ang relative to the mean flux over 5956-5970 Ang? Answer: 0.01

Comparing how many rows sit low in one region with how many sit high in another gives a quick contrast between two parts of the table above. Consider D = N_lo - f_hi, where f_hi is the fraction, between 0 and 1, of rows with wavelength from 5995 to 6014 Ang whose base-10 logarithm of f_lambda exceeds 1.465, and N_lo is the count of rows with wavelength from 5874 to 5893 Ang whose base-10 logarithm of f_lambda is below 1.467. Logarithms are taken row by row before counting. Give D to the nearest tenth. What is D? 6.0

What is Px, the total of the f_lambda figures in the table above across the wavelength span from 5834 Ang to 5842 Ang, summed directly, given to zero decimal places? 88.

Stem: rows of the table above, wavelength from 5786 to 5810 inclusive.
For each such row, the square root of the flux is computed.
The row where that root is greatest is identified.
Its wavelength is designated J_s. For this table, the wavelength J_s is 5800.37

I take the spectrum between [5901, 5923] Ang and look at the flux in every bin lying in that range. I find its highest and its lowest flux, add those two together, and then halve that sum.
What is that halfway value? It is 28.3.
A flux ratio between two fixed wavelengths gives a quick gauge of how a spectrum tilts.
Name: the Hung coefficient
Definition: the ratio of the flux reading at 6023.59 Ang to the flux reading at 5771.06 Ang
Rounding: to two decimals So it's 0.96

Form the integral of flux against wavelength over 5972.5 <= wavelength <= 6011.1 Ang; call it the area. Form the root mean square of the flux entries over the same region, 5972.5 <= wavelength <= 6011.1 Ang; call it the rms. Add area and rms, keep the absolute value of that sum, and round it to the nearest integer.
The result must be 1144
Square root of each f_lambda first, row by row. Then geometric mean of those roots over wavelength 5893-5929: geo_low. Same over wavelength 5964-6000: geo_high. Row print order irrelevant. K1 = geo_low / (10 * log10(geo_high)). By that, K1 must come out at 0.704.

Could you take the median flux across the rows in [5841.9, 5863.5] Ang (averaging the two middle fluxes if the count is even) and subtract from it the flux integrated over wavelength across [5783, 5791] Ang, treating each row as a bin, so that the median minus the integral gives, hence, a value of -189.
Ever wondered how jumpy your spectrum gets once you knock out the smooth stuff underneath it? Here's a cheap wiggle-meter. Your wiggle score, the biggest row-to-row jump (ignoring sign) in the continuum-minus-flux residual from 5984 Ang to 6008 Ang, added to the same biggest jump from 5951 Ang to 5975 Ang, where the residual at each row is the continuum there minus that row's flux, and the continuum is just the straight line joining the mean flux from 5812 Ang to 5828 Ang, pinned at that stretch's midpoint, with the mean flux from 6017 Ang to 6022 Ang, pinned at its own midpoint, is 1.0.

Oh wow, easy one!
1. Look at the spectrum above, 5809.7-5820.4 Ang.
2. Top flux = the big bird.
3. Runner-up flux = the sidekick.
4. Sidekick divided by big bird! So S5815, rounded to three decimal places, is 0.987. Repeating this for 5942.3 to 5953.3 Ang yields 0.990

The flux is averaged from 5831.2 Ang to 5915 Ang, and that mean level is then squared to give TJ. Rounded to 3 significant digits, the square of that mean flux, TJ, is 745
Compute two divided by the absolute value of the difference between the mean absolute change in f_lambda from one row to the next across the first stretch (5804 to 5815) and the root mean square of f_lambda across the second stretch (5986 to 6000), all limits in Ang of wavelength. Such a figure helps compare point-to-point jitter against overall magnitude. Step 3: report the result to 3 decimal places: 0.072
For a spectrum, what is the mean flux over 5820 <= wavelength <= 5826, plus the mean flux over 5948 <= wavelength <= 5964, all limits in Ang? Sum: 57.9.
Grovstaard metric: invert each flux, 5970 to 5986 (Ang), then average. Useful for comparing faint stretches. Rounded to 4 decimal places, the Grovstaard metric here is 0.0339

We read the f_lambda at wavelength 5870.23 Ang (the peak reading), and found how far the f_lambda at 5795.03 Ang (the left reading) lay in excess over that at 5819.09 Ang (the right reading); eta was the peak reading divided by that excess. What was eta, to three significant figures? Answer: 129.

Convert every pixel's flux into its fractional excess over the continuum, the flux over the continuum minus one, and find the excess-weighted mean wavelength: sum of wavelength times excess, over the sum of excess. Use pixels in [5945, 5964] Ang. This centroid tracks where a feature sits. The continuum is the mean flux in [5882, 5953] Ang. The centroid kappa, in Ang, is 5953.9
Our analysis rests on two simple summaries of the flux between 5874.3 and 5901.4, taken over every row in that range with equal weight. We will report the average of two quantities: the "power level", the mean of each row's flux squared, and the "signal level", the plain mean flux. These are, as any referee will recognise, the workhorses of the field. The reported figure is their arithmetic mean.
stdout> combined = 293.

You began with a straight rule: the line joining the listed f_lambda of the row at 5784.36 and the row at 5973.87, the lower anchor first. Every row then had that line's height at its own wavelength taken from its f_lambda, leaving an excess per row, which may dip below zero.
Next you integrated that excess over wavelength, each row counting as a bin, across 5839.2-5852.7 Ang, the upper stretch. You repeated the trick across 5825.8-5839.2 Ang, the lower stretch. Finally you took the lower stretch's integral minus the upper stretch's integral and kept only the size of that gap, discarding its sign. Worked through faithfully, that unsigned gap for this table 12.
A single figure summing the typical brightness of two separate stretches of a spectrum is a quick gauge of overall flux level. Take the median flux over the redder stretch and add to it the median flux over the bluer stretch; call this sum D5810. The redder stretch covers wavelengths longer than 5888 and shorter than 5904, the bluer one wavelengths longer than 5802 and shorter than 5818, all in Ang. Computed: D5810 47.4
